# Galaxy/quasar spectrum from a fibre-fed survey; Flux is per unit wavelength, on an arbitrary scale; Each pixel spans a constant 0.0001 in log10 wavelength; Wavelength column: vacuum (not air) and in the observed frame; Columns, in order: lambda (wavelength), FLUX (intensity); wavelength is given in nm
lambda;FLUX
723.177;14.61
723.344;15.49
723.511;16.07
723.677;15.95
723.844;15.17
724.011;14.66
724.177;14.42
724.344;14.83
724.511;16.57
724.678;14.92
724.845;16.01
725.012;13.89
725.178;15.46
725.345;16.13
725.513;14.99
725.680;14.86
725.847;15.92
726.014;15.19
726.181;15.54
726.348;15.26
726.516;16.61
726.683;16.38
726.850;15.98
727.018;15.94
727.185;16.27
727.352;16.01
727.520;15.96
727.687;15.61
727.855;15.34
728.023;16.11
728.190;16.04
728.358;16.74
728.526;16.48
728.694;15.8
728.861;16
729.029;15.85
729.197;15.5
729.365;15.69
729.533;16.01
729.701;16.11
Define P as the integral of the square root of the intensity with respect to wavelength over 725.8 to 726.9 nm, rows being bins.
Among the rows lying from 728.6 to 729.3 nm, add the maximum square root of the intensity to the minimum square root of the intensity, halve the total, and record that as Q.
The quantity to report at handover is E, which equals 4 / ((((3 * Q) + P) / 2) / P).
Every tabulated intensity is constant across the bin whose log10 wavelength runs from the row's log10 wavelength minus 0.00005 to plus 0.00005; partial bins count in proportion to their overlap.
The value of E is 2.15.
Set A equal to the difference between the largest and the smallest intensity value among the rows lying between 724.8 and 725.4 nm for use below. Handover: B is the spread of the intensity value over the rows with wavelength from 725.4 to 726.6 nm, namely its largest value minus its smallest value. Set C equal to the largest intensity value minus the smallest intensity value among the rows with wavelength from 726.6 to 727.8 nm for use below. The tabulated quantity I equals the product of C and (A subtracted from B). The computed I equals -0.38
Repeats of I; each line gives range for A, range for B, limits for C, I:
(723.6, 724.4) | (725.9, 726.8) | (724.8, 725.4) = -0.25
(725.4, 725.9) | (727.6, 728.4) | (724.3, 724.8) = 0.59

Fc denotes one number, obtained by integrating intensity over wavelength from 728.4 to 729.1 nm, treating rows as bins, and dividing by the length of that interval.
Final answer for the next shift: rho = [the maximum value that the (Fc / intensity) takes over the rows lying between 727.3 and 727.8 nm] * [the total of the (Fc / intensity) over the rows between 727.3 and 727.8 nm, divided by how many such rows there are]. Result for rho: 1.04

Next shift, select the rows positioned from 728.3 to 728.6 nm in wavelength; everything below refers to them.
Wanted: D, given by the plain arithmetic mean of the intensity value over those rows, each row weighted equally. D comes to 16.6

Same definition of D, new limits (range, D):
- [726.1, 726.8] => 15.9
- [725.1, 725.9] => 15.5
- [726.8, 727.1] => 16.0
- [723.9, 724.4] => 14.6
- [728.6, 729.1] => 15.9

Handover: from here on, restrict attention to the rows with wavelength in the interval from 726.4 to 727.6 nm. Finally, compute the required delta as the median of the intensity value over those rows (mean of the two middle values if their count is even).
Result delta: 16.0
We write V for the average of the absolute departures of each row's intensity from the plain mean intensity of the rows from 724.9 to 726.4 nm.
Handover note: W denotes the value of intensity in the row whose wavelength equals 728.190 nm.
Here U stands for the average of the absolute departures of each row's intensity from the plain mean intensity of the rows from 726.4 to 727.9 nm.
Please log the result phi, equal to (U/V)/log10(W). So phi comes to 0.49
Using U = 0.27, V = 0.46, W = 16.04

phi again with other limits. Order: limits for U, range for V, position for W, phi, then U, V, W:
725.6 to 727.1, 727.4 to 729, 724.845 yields 1.32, 0.47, 0.30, 16.01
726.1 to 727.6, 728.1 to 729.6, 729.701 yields 0.88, 0.29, 0.27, 16.11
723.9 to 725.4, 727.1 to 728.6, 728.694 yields 2.06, 0.74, 0.30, 15.8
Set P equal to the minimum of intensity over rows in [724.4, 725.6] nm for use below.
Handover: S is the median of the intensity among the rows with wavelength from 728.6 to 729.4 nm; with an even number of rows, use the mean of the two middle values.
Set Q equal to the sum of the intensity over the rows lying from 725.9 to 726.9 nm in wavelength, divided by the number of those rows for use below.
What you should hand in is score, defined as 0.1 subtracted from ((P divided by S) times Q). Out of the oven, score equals 13.8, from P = 13.89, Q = 15.8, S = 15.8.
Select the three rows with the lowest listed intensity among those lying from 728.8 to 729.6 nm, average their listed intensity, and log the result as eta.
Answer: 15.7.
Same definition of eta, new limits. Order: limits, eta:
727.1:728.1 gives 15.6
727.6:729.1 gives 15.6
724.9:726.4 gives 14.6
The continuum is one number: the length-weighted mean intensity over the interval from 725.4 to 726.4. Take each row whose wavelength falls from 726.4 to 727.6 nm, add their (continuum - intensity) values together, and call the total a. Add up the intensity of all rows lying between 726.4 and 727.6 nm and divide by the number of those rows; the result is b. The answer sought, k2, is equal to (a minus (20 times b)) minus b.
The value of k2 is -345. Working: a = -6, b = 16.2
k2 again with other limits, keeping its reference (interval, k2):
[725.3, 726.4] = -324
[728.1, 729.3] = -342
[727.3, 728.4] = -340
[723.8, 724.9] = -319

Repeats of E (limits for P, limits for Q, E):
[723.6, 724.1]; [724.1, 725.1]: 1.14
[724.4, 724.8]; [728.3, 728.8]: 0.93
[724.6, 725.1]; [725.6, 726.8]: 1.12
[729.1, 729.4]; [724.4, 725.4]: 0.74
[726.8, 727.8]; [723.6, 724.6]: 2.02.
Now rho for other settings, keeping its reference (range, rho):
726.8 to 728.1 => 1.06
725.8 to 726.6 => 1.09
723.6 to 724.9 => 1.17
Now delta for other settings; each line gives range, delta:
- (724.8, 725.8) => 15.2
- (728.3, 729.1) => 16.0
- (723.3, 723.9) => 15.7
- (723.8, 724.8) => 14.9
